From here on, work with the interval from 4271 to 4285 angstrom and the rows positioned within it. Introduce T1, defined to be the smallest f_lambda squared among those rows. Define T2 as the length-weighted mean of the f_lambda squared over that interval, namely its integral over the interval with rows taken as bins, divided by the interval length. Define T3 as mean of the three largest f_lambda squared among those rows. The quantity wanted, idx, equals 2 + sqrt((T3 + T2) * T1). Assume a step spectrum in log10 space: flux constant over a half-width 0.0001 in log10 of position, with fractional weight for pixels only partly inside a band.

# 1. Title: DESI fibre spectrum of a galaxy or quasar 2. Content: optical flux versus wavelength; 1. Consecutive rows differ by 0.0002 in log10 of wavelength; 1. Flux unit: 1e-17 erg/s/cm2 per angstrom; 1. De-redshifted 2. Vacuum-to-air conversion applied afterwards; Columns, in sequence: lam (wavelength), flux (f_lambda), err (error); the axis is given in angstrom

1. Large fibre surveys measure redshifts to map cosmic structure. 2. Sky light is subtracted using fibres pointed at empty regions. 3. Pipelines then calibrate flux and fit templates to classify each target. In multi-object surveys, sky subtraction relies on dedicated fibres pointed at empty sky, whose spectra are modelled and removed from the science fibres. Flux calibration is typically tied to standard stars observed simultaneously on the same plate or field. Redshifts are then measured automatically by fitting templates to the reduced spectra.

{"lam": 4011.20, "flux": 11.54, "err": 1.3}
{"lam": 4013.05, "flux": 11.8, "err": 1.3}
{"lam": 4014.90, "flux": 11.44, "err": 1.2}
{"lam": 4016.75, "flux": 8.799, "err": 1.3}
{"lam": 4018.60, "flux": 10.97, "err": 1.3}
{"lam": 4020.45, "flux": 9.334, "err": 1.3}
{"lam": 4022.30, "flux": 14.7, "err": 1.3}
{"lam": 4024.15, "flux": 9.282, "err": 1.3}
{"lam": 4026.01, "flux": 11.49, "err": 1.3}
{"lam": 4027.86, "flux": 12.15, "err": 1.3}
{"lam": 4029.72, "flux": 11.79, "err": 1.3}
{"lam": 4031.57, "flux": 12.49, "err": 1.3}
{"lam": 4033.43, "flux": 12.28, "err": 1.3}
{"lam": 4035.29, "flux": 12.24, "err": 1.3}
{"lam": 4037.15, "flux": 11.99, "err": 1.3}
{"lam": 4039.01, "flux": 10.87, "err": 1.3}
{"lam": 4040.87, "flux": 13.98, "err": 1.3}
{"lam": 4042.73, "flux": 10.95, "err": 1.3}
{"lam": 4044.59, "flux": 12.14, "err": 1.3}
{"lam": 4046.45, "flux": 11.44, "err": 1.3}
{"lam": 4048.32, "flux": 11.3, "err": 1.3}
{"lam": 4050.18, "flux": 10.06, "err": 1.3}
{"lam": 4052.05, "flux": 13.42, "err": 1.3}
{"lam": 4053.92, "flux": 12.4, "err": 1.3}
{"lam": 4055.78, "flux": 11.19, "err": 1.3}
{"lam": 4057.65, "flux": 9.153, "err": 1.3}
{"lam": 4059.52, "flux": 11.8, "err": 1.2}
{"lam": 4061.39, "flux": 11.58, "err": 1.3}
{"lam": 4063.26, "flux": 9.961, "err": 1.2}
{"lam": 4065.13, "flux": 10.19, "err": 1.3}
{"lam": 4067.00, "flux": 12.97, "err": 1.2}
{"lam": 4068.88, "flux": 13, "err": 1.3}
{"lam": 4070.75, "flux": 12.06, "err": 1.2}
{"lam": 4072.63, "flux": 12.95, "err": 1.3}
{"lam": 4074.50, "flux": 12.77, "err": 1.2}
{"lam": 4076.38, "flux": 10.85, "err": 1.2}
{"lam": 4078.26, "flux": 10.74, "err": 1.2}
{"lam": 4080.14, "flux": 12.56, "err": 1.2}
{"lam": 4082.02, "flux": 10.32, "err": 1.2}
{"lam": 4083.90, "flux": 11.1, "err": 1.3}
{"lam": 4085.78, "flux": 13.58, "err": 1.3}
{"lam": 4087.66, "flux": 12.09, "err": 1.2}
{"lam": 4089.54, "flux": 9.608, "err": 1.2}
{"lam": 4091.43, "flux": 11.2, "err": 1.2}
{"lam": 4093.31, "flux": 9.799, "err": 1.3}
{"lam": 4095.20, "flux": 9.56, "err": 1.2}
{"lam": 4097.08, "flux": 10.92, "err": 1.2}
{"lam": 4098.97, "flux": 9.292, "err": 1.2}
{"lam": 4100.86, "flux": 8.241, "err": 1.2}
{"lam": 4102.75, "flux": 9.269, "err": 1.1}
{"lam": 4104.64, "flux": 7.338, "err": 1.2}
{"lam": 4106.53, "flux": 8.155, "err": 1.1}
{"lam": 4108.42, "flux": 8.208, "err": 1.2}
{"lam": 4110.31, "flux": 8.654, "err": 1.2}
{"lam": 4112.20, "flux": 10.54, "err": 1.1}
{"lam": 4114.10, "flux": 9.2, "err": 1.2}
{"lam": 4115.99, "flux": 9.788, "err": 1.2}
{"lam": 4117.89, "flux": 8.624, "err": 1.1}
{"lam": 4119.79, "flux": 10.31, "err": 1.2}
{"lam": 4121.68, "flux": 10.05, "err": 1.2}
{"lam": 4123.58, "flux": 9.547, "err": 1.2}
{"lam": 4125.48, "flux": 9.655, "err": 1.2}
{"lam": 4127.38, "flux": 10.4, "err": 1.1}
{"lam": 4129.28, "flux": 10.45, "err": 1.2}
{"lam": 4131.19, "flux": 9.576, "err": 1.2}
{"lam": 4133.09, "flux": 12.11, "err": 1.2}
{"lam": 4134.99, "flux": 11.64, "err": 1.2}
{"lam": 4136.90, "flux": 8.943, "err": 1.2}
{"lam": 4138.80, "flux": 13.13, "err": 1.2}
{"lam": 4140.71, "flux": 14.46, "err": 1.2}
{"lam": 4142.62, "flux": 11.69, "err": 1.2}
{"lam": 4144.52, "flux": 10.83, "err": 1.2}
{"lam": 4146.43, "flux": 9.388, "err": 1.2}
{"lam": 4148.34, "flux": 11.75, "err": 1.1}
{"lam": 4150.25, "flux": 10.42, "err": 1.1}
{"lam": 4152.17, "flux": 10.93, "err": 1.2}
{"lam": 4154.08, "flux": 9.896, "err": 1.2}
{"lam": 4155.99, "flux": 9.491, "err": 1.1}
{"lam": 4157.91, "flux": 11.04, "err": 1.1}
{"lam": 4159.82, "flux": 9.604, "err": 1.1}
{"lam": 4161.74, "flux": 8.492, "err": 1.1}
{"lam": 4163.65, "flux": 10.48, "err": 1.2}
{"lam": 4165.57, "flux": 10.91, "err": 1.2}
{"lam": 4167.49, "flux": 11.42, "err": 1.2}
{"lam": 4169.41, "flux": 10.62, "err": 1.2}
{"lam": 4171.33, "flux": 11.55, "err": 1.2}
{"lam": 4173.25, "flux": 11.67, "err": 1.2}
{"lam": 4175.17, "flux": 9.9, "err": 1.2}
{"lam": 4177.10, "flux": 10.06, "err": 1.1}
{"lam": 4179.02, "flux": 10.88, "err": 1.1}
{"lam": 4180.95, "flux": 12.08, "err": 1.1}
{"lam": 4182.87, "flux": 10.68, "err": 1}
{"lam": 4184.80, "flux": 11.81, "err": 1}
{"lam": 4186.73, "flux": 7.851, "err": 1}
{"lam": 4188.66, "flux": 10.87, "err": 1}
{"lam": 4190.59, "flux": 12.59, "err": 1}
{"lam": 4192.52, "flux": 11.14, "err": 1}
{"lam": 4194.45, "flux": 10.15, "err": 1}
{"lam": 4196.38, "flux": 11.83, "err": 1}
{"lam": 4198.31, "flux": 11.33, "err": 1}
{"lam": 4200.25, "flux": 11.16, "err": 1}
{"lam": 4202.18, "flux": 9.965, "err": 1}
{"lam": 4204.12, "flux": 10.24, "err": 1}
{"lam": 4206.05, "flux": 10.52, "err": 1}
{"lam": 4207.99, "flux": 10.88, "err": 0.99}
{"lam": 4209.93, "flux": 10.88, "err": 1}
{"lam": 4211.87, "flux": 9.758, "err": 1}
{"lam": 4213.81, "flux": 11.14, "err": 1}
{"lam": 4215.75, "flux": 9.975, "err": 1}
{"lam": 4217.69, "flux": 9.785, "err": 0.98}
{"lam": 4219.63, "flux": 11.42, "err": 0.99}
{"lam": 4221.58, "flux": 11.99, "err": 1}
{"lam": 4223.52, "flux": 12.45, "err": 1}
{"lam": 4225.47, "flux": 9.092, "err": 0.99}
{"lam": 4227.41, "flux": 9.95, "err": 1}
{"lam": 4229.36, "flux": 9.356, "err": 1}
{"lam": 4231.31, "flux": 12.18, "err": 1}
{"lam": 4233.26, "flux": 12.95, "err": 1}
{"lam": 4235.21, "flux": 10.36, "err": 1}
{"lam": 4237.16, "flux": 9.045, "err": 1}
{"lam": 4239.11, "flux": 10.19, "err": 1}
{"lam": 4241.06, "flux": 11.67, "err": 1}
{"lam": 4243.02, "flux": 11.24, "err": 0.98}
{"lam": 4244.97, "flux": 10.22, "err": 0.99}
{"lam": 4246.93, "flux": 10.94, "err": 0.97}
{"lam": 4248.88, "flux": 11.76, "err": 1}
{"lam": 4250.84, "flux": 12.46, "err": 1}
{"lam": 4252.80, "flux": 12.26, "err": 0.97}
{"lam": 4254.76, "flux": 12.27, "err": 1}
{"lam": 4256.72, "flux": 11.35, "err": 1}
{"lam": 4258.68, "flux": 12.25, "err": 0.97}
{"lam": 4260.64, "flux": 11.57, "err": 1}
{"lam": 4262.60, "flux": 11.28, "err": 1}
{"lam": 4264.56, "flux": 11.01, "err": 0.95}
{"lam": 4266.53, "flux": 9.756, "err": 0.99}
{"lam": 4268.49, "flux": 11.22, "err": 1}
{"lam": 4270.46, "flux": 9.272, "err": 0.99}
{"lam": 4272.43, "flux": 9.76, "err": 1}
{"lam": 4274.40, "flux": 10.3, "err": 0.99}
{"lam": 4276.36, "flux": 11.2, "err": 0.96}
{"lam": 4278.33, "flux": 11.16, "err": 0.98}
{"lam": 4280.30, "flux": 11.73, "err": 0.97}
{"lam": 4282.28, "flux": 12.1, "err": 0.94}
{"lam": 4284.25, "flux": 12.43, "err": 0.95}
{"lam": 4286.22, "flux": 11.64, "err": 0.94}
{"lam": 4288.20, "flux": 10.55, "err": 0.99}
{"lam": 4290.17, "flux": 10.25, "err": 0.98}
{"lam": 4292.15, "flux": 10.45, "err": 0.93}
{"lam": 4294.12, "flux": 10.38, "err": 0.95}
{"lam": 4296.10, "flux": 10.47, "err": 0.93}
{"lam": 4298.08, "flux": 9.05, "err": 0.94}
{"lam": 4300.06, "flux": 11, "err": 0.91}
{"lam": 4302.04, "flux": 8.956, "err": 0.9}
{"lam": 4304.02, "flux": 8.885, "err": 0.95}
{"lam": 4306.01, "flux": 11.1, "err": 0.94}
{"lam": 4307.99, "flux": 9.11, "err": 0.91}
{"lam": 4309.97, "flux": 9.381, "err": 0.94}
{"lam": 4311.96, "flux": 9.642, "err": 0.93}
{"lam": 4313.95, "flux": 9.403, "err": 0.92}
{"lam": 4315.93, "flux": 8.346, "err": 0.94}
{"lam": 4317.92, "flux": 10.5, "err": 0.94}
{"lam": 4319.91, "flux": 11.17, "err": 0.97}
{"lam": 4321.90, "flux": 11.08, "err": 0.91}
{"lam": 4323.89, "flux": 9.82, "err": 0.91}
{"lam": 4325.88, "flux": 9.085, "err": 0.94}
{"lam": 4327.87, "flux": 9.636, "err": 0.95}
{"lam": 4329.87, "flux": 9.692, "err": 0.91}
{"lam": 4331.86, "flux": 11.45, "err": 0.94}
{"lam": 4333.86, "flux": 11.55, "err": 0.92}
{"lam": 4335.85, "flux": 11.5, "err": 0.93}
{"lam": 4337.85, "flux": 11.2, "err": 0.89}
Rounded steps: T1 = 95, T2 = 125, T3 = 146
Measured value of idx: 163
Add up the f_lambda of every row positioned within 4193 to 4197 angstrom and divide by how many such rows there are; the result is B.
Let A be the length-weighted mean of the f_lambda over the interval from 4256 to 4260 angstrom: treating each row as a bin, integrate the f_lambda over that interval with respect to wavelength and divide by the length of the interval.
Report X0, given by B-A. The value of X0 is -0.8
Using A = 11.8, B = 11.0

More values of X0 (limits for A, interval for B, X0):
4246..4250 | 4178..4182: 0.1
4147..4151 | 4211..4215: -0.5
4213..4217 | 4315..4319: -1.1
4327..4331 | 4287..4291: 0.7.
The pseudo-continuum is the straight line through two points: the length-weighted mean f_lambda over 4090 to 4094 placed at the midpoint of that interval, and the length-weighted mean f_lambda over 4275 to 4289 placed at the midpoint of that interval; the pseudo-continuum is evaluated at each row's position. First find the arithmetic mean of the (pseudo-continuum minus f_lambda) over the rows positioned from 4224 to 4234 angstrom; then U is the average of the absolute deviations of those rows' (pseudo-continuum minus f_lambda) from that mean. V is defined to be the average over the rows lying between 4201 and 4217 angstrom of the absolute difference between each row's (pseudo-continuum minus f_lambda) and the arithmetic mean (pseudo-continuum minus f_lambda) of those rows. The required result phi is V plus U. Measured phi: 1.9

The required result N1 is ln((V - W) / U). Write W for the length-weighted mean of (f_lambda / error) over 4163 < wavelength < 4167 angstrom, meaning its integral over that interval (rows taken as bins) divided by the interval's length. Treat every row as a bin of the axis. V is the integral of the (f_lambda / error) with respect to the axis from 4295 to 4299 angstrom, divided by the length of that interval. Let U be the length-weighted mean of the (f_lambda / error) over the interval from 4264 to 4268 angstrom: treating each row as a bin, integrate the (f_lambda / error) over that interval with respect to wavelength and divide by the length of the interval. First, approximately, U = 10.7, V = 10.5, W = 9.0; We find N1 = -2.0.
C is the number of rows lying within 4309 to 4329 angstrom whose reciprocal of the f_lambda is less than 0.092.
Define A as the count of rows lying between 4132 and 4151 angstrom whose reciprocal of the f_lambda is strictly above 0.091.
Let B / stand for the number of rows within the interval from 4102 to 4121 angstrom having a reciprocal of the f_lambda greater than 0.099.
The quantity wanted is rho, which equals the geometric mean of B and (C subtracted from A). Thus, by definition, 4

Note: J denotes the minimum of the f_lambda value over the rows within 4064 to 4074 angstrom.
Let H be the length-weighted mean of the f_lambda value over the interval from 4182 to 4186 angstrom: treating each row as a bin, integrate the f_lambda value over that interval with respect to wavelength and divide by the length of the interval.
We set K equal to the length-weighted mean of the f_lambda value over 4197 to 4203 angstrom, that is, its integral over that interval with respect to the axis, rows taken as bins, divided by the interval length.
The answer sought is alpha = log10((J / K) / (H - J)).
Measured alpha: 0.04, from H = 11.0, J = 10.19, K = 10.9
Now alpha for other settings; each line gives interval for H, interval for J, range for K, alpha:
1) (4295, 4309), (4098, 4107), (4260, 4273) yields -0.55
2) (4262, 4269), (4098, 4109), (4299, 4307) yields -0.67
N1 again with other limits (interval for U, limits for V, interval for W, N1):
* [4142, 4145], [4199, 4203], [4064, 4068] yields -1.9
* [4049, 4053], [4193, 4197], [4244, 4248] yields -4.4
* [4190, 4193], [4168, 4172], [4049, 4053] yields -3.9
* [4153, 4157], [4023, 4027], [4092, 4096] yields -3.3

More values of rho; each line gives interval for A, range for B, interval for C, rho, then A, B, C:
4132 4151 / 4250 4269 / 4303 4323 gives 1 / 4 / 1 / 3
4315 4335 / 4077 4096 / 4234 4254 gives 0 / 6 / 3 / 6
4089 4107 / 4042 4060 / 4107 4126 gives 4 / 9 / 2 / 0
